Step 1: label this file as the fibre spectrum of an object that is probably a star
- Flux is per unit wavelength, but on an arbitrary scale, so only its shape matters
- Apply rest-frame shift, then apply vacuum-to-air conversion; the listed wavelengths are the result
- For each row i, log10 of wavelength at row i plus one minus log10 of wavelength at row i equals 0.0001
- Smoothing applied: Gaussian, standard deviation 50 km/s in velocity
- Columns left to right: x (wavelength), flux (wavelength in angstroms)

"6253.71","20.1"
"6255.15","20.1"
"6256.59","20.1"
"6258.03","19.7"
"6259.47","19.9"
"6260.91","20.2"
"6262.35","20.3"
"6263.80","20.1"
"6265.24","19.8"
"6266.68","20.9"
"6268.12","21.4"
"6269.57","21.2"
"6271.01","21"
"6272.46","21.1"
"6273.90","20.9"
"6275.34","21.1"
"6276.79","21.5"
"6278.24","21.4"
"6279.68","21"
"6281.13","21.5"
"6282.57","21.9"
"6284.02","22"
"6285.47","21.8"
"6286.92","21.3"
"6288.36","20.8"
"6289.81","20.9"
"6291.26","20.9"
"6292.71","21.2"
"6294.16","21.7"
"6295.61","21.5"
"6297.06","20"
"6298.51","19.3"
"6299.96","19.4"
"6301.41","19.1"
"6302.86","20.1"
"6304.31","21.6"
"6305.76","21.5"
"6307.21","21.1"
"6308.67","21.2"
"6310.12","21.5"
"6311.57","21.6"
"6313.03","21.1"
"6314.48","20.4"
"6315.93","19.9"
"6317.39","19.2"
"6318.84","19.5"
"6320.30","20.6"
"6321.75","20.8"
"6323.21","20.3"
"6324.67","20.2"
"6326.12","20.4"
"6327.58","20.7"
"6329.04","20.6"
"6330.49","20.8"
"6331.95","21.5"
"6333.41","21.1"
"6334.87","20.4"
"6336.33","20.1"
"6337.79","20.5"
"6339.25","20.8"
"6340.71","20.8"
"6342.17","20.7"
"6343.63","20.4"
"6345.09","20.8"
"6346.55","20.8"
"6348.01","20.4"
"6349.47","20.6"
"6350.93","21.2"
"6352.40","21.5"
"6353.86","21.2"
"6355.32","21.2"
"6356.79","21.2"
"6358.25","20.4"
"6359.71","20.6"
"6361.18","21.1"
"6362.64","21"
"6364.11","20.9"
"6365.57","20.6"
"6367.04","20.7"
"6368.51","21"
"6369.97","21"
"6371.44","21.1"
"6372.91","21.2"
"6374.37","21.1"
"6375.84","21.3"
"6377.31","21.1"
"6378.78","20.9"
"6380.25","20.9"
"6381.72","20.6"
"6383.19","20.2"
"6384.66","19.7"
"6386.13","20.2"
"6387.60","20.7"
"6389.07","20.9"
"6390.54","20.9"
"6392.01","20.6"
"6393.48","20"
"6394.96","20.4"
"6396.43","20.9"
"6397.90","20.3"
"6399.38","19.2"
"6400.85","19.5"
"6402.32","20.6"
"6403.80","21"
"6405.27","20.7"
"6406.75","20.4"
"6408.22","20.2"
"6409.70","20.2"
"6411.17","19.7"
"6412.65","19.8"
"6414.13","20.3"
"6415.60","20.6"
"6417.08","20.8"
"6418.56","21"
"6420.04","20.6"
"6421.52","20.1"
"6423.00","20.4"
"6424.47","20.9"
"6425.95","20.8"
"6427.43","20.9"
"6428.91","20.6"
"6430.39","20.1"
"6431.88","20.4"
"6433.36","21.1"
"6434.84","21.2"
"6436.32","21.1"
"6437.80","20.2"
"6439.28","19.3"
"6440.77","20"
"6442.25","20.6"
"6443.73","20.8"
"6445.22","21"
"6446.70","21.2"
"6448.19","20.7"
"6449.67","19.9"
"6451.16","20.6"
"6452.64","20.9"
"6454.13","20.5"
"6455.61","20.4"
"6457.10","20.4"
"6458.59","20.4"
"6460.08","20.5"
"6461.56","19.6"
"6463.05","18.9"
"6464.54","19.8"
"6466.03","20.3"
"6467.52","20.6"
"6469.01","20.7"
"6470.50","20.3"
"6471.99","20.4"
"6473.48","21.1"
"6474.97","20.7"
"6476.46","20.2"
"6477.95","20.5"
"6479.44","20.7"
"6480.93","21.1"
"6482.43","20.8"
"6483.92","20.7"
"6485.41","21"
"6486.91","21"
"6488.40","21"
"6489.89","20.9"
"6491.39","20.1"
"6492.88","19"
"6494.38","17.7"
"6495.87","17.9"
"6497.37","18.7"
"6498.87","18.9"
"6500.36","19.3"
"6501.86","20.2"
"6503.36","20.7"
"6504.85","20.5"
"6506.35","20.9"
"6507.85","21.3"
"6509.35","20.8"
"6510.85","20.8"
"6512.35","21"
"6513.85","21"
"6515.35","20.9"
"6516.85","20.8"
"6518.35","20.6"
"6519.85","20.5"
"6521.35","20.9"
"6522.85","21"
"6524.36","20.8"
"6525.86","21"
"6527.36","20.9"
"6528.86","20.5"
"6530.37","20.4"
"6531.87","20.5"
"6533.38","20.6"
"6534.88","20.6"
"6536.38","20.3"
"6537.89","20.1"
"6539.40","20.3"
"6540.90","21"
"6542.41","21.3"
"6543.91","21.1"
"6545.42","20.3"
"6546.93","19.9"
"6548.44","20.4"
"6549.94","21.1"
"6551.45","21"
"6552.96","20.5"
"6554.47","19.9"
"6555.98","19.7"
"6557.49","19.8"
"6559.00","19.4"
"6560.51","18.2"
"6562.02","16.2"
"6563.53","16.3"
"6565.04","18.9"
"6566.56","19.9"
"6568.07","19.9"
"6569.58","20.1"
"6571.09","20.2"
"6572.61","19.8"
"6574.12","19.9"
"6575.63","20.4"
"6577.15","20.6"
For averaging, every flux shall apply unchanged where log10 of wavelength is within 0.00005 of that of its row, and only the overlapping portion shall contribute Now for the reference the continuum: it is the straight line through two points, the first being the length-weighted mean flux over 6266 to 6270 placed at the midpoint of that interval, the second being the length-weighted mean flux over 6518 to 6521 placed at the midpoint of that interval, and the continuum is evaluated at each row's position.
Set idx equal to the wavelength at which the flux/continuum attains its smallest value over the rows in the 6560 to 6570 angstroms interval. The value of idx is 6562.02 angstroms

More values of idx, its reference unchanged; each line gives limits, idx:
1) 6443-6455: 6449.67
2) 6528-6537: 6536.38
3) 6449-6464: 6463.05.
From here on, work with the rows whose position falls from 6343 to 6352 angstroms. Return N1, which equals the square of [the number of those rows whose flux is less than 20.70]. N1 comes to 9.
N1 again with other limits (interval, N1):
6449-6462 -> 64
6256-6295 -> 49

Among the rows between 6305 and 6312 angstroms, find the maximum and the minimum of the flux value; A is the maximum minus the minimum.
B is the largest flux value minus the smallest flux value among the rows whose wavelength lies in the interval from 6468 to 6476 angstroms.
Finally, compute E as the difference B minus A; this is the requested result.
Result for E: 0.3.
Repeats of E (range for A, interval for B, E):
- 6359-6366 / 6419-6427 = 0.3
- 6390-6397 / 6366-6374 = -0.4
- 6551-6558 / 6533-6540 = -0.8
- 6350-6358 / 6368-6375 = -0.1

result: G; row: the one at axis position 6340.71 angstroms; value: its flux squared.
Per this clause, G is 433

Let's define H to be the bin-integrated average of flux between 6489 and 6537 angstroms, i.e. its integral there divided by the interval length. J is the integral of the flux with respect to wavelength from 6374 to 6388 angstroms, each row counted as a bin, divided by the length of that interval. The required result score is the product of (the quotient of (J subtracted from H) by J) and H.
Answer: -0.3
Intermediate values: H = 20.3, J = 20.6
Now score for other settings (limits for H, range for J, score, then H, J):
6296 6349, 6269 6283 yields -0.7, 20.5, 21.3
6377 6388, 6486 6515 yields 0.4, 20.5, 20.1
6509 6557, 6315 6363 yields 0.0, 20.6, 20.6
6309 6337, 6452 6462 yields 0.2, 20.6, 20.4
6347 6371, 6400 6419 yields 0.6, 20.9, 20.4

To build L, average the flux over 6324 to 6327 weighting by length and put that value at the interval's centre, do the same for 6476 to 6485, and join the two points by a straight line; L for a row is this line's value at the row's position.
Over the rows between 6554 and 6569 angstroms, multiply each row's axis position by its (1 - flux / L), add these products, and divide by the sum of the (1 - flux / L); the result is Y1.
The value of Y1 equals 6561.8 angstroms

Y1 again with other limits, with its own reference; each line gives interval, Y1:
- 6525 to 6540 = 6535.8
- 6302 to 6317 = 6308.2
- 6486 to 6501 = 6496.5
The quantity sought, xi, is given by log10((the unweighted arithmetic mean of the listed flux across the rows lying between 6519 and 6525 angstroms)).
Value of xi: 1.32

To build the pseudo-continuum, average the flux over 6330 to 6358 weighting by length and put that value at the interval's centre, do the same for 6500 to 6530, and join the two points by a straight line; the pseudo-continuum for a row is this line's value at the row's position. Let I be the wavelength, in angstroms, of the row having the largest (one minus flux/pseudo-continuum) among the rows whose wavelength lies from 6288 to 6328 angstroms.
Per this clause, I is 6301.41 angstroms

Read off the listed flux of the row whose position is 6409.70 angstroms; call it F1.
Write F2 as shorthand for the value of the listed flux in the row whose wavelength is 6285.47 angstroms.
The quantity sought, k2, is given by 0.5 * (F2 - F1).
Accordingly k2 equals 0.8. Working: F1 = 20.2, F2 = 21.8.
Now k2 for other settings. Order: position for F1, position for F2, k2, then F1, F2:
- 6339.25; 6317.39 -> -0.8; 20.8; 19.2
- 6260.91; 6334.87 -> 0.1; 20.2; 20.4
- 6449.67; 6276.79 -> 0.8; 19.9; 21.5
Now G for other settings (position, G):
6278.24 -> 458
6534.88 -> 424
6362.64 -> 441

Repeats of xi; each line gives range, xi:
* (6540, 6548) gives 1.32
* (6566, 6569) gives 1.30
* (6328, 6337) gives 1.32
